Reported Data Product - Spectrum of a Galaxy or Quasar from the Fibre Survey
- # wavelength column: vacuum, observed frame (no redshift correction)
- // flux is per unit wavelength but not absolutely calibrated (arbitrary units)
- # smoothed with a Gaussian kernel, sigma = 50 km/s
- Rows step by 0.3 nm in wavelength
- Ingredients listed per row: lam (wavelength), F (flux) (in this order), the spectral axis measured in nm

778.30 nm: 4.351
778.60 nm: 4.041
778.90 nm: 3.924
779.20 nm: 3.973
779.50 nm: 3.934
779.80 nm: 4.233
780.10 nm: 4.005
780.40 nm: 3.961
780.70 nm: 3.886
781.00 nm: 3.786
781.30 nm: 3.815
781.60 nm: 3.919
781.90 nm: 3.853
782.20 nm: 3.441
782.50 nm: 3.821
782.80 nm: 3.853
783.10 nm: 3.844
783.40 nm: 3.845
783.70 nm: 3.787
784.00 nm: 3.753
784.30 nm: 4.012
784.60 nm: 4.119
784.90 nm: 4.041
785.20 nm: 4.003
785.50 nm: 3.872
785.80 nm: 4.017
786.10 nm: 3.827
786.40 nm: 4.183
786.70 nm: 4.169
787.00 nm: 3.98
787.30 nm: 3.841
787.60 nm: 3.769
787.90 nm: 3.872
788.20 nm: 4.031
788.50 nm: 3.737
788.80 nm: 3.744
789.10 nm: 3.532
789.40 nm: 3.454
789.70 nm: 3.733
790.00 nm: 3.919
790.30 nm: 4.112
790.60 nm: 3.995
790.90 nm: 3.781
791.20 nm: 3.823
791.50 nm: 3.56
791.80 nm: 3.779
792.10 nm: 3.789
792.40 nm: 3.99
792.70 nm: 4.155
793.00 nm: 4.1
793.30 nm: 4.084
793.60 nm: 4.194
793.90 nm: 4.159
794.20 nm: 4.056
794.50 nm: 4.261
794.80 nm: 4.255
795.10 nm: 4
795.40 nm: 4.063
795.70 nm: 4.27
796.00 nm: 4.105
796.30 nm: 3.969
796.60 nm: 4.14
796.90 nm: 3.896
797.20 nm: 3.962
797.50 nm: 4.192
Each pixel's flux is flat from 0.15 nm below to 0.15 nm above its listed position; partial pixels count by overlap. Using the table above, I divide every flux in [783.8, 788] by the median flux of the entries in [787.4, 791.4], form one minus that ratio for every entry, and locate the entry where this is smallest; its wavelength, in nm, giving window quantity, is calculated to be 786.40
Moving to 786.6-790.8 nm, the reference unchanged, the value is 786.70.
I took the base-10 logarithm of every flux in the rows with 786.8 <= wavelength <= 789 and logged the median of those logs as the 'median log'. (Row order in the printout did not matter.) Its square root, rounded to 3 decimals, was 0.764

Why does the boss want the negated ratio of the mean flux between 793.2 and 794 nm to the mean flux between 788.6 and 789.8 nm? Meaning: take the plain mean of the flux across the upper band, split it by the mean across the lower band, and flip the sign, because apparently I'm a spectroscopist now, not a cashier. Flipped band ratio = -1.15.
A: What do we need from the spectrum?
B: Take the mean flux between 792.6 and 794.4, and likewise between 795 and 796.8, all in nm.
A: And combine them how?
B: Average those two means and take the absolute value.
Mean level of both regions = 4.11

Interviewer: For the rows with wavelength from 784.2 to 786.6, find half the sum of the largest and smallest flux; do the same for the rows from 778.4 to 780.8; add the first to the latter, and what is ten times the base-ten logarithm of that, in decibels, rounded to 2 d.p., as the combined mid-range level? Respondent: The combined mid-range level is 9.07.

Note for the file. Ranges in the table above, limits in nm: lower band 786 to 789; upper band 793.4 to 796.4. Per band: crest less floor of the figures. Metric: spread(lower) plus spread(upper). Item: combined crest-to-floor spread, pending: 0.75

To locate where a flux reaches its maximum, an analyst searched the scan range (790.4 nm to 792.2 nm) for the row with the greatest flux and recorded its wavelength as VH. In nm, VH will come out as 790.60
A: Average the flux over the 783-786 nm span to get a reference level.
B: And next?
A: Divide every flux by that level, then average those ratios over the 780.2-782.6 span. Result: 0.97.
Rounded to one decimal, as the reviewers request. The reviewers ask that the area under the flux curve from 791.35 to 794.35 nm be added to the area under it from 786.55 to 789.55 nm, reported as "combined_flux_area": 23.4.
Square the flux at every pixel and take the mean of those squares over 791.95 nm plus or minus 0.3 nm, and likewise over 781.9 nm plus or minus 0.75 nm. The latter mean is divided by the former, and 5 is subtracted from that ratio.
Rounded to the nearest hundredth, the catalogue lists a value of -4.01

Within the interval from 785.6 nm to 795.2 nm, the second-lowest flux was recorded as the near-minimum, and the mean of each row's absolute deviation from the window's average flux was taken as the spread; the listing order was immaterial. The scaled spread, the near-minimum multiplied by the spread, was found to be 0.63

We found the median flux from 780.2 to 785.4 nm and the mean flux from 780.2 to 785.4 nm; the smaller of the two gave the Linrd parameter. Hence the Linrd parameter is 3.85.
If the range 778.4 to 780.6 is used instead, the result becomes 3.97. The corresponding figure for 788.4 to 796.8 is 3.96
